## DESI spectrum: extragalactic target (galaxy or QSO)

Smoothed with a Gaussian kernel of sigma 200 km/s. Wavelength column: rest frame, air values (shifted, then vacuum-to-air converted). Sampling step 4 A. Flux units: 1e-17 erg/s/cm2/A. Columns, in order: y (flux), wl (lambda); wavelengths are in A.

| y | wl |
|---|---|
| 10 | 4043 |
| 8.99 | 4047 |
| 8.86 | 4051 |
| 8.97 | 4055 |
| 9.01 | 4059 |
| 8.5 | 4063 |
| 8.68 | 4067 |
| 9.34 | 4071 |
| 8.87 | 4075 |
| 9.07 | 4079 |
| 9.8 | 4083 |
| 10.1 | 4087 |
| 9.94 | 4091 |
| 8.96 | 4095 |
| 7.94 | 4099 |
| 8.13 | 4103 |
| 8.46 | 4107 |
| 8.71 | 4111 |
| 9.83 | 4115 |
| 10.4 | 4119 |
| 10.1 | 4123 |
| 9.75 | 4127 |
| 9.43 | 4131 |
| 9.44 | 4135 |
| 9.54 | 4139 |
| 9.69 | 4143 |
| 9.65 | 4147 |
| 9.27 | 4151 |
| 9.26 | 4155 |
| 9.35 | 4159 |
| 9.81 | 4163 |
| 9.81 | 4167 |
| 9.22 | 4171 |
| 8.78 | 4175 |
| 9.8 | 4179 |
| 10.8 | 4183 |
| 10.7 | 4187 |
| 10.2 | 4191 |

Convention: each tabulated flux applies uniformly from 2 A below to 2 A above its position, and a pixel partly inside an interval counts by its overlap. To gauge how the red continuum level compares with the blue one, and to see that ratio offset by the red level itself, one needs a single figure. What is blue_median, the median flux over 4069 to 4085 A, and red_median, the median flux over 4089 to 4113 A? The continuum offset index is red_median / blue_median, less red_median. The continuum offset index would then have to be -7.65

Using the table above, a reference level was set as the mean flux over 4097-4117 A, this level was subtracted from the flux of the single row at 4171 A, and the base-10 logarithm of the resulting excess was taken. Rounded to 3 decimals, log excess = -0.218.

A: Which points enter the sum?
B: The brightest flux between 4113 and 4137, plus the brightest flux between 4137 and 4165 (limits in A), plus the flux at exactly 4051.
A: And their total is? 29.1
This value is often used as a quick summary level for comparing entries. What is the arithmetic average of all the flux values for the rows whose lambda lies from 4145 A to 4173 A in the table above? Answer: 9.48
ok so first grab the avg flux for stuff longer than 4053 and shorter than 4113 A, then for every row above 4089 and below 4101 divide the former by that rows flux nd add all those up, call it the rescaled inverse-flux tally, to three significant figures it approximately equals 3.03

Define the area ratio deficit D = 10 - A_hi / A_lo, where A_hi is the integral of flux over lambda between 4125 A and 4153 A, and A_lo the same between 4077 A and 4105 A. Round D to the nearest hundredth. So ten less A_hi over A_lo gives 8.96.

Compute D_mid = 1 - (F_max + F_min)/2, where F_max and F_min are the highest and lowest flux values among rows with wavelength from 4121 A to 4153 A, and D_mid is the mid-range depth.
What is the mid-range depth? -8.7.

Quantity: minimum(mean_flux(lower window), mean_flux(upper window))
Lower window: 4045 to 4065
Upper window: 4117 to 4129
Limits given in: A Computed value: 8.87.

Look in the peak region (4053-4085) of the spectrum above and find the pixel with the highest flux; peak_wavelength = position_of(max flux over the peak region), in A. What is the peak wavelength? 4083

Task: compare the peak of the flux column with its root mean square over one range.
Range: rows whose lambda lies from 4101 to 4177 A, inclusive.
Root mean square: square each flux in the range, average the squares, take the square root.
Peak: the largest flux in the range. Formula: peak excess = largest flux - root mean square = 0.98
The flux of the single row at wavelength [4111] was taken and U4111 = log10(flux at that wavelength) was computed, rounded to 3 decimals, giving 0.940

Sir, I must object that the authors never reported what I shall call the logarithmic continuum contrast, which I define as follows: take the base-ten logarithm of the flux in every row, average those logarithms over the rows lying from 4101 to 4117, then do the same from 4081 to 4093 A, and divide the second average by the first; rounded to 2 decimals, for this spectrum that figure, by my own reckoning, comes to 1.06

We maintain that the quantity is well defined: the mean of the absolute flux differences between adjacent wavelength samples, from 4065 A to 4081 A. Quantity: 0.44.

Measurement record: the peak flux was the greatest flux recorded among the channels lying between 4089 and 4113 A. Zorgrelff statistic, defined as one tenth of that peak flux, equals 0.99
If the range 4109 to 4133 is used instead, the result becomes 1.04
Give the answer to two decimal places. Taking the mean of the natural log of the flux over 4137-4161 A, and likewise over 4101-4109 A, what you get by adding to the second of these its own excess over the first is 1.98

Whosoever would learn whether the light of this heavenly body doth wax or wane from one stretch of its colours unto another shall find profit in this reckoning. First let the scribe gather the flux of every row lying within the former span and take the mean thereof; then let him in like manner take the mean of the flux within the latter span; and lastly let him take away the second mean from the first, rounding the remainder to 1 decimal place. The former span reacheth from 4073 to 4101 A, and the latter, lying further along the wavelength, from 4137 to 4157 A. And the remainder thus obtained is -0.2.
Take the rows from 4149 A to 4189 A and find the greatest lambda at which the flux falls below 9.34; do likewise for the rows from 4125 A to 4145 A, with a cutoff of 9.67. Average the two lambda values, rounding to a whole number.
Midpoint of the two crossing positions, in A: 4157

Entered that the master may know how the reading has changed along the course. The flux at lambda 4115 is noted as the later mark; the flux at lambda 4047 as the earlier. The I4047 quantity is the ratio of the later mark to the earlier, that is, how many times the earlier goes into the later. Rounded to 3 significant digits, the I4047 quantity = 1.09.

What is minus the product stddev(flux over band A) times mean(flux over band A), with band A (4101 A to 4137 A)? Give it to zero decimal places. -7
